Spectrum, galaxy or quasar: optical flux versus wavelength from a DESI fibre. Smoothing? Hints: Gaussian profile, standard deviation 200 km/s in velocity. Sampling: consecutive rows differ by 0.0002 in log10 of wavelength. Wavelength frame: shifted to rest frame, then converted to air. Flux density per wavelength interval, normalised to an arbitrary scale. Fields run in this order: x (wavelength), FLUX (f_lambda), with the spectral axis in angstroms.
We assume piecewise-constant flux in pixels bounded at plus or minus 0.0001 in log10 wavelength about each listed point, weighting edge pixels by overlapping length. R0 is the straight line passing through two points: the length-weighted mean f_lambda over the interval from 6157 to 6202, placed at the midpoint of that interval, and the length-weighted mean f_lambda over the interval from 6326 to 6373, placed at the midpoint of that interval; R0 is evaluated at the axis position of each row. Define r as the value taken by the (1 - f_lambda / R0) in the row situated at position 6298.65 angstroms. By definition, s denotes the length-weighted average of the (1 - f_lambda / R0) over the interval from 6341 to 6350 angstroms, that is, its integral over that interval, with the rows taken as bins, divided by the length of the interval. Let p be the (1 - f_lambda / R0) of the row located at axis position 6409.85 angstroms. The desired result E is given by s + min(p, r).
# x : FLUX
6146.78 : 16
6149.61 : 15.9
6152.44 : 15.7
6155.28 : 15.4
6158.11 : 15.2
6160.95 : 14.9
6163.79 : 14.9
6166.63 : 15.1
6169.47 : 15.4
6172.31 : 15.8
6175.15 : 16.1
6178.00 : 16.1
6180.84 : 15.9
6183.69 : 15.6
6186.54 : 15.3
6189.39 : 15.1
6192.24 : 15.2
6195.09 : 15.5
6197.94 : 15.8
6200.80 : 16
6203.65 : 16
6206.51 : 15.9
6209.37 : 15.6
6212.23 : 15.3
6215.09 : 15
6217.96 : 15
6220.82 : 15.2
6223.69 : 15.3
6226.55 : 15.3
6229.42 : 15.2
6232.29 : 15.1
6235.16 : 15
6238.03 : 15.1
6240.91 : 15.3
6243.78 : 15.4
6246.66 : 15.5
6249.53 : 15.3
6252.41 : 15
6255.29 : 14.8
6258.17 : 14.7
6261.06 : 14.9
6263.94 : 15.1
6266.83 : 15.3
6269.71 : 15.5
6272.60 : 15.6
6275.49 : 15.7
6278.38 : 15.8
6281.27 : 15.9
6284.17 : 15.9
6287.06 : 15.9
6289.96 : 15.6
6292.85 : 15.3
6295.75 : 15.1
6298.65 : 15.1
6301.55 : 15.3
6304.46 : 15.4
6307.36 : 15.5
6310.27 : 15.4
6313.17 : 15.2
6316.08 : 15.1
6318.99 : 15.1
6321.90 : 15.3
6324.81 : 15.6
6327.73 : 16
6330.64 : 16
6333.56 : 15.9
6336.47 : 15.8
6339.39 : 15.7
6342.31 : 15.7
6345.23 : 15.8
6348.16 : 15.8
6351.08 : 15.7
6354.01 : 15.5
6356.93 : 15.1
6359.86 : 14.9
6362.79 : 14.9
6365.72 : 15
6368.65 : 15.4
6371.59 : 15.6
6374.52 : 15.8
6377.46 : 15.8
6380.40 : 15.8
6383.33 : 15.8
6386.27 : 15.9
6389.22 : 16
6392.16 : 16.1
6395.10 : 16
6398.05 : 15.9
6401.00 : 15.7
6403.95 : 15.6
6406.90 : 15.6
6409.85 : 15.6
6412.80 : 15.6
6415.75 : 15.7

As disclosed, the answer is -0.016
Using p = -0.002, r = 0.028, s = -0.014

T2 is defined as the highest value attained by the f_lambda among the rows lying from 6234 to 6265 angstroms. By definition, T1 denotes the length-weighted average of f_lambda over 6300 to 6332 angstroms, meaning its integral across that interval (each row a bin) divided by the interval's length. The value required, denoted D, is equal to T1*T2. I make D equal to 239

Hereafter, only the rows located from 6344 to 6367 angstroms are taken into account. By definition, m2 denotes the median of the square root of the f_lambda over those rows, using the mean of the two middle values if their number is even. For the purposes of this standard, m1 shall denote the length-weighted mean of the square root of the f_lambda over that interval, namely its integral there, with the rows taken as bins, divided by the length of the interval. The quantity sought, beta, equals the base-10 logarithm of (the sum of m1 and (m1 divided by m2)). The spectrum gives 0.692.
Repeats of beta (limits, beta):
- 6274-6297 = 0.695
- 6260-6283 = 0.693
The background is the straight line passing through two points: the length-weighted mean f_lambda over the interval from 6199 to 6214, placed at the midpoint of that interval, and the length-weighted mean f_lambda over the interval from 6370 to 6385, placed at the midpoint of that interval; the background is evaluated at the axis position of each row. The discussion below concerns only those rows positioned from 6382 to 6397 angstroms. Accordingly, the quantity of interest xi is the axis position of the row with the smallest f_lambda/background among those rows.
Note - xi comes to 6383.33 angstroms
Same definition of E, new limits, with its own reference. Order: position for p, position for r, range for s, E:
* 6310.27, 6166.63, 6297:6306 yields 0.026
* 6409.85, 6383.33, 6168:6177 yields -0.034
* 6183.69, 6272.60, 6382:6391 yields -0.029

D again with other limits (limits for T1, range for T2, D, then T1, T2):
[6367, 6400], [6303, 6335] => 253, 15.8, 16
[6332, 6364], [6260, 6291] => 247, 15.5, 15.9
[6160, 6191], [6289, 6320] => 241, 15.5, 15.6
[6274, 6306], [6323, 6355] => 249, 15.5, 16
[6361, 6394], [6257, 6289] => 249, 15.6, 15.9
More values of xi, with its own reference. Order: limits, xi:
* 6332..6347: 6342.31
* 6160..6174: 6163.79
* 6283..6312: 6298.65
